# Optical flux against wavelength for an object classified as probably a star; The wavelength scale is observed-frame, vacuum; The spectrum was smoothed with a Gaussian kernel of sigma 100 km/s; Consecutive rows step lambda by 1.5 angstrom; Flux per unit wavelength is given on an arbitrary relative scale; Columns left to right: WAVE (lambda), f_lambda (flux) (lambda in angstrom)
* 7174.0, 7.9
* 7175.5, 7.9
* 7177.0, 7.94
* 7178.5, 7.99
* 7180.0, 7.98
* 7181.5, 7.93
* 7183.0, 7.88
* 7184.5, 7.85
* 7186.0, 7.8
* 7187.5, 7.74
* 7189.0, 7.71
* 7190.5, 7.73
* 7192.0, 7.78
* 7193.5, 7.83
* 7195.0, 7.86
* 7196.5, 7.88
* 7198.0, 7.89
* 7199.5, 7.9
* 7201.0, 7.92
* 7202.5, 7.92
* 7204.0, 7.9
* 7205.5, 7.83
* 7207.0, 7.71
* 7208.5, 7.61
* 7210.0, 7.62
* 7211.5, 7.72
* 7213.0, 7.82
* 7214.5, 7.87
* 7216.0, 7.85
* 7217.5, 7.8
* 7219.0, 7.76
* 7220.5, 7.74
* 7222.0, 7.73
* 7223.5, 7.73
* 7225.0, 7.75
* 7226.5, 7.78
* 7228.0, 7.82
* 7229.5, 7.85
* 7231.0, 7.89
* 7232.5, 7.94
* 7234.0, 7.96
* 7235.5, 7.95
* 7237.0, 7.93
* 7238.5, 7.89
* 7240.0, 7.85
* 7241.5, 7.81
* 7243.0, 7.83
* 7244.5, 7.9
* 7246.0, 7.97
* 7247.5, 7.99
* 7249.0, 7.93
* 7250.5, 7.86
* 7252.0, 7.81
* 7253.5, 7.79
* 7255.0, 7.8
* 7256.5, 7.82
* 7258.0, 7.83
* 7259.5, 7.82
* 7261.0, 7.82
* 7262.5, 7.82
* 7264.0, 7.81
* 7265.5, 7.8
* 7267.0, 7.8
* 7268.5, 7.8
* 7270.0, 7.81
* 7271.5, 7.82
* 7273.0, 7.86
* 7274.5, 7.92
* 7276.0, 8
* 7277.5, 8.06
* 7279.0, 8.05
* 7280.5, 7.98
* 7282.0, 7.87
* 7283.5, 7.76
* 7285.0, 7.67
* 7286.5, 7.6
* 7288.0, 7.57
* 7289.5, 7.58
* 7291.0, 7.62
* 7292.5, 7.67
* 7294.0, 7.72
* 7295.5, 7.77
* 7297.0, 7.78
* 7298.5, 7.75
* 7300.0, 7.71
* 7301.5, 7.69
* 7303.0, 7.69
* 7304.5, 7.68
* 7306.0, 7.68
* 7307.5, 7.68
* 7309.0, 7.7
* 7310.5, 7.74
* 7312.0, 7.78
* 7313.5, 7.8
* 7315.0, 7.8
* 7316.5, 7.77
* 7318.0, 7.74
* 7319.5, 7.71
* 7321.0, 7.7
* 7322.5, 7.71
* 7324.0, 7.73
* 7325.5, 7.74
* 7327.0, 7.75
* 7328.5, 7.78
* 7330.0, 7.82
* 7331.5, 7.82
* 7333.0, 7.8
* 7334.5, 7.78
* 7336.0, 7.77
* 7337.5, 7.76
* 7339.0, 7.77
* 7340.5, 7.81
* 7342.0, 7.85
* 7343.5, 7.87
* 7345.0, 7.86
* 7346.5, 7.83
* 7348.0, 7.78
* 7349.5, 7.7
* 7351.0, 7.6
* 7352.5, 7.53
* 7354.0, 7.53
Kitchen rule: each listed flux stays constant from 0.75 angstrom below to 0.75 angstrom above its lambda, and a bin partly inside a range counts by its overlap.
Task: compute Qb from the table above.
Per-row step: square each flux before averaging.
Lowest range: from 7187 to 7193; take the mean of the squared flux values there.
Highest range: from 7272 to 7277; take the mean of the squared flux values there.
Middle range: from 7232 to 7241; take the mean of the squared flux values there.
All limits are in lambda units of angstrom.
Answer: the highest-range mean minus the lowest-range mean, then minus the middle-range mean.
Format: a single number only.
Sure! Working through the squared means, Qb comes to -59.8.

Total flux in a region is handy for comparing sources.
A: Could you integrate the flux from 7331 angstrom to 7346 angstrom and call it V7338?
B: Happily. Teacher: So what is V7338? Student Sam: 117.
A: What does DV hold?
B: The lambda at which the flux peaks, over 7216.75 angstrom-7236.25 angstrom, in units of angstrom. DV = 7234.0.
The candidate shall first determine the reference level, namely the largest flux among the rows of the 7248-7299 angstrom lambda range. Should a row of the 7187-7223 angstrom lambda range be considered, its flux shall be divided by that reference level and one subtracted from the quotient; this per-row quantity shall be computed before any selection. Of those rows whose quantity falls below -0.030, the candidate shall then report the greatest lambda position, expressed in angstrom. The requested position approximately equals 7222.0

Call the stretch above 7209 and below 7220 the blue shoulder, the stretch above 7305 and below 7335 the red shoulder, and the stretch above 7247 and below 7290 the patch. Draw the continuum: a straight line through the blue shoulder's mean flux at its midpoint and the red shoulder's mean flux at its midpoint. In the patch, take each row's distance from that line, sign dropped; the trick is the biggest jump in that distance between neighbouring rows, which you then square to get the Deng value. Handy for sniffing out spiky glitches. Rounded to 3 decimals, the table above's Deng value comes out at 0.012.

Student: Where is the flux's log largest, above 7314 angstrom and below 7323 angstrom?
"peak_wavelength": 7315.0 angstrom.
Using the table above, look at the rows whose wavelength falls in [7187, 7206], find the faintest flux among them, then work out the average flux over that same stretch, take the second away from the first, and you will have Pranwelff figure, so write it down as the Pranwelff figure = -0.13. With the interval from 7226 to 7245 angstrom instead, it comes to -0.10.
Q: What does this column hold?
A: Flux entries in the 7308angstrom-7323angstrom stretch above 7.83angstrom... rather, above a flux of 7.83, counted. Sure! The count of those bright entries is 0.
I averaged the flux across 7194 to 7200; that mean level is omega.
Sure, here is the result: 7.88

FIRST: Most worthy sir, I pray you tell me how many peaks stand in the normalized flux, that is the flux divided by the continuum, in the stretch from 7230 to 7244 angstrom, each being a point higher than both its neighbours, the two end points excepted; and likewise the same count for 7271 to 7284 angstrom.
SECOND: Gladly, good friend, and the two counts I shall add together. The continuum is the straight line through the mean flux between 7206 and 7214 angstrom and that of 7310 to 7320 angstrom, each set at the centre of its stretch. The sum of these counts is 2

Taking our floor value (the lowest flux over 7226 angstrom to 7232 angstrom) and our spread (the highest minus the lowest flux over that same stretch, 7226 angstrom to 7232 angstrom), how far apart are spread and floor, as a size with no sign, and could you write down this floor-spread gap 7.67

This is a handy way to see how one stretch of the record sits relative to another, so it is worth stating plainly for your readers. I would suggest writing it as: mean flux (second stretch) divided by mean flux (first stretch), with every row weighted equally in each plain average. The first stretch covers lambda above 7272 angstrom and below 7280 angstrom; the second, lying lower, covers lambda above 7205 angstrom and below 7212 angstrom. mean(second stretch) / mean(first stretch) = 0.96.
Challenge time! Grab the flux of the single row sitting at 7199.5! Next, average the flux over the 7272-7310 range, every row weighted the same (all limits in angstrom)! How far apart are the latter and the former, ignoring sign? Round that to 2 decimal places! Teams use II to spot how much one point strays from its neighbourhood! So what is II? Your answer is 0.14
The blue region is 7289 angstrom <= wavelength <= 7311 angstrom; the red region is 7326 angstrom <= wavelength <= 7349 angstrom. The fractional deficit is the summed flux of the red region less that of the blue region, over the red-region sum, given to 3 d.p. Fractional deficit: 0.014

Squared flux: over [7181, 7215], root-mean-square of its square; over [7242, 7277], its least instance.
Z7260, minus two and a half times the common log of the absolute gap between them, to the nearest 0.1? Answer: 1.0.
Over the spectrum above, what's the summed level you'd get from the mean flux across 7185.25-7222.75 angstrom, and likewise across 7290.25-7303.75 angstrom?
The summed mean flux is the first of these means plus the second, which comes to 15.5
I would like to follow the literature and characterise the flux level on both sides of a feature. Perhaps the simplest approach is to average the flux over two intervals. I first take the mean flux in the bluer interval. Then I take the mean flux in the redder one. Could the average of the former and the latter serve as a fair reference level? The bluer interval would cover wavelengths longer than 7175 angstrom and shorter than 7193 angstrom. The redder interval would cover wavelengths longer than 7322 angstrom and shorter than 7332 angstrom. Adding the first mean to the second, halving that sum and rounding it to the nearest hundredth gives 7.81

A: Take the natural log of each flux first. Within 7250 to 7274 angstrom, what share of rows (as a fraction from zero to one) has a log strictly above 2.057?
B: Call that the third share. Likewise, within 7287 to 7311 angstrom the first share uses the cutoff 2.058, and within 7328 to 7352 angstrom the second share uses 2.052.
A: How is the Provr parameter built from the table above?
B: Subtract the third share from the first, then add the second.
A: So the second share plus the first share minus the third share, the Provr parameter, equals 0.31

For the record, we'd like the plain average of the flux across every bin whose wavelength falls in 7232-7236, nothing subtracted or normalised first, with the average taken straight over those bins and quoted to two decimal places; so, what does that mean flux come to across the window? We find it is 7.95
